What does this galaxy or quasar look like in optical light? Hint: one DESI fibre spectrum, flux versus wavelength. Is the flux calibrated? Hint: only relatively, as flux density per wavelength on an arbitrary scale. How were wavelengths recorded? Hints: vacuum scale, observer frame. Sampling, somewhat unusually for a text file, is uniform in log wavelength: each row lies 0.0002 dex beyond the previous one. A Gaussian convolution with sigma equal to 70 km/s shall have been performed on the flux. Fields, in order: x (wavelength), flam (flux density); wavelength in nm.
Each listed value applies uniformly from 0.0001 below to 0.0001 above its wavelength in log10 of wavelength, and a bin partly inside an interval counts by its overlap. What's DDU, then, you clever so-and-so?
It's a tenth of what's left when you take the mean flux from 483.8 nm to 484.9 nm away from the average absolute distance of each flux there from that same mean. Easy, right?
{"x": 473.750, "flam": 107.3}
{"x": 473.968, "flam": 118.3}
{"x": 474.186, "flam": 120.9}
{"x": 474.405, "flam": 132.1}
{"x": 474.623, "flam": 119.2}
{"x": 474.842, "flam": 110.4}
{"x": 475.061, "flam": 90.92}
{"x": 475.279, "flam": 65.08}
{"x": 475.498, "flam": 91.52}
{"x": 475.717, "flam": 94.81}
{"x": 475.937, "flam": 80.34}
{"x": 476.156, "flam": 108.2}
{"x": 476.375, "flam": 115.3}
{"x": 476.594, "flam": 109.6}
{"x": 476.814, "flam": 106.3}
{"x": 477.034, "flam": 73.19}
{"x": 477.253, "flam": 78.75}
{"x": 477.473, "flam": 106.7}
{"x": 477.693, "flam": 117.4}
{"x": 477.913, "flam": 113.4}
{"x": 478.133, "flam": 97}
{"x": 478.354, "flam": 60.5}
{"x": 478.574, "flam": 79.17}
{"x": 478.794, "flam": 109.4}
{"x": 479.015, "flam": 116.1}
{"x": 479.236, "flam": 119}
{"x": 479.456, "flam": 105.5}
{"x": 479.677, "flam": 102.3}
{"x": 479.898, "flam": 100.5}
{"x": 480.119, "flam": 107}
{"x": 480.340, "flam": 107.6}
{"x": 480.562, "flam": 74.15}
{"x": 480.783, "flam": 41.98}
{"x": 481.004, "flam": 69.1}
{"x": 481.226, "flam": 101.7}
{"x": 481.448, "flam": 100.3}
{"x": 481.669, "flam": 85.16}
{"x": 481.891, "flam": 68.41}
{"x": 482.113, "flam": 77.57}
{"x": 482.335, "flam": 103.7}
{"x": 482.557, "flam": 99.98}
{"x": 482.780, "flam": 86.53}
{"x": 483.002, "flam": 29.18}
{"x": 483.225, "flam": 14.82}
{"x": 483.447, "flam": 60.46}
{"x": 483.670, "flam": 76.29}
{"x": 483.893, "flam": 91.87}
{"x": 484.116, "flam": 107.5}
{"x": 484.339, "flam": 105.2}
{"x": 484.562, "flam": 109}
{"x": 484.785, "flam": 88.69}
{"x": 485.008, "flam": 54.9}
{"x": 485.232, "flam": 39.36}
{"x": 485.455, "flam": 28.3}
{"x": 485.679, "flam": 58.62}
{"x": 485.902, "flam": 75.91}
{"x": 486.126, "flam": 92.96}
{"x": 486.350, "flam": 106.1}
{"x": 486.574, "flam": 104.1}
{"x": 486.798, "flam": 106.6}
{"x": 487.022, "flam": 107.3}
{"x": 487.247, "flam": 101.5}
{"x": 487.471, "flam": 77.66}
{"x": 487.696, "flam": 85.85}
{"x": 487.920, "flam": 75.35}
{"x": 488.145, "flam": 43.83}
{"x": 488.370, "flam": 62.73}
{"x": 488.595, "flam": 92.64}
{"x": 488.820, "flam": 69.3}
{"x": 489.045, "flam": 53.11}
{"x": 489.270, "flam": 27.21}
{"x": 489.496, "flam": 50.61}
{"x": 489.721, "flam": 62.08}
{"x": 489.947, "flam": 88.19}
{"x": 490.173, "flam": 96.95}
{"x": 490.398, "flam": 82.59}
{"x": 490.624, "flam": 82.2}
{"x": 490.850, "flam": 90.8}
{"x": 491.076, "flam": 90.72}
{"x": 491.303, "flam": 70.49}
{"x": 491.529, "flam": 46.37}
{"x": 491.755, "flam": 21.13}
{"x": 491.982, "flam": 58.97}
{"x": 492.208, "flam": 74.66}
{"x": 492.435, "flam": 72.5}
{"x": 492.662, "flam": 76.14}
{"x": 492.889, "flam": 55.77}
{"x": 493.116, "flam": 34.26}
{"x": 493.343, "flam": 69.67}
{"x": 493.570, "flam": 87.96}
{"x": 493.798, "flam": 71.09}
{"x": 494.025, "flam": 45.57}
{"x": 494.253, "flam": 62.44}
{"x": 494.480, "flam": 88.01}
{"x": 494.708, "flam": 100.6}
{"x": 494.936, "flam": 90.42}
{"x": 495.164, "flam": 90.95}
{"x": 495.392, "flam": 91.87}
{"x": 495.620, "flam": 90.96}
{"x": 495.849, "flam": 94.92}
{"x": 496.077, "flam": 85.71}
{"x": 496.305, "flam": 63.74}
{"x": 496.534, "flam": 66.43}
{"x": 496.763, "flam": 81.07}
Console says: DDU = -9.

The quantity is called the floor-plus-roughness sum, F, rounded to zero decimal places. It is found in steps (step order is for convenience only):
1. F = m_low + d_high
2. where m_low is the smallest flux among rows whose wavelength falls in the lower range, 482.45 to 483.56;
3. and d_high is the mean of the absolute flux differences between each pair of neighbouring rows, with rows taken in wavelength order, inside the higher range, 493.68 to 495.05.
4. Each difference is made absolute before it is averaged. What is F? 33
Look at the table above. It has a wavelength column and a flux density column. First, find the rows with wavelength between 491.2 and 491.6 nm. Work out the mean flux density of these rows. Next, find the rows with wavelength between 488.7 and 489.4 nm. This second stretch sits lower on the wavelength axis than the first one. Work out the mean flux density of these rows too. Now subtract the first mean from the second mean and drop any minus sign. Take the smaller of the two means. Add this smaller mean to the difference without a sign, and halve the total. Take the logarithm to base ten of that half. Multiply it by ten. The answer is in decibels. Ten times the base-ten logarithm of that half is 14.7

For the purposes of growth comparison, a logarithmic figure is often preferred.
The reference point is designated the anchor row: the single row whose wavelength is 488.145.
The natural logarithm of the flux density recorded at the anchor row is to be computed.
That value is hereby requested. 3.78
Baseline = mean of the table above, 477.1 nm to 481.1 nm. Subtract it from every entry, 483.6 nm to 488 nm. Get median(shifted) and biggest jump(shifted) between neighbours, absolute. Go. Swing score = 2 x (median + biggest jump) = 59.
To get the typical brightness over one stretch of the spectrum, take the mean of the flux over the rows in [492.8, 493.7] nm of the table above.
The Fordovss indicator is 62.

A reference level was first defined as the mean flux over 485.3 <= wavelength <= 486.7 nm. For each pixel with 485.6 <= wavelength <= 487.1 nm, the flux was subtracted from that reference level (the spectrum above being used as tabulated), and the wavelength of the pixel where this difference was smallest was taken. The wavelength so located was 487.022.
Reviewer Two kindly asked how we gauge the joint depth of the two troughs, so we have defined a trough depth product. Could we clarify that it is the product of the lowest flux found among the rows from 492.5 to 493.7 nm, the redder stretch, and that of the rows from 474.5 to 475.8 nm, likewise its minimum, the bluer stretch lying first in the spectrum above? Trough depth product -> 2230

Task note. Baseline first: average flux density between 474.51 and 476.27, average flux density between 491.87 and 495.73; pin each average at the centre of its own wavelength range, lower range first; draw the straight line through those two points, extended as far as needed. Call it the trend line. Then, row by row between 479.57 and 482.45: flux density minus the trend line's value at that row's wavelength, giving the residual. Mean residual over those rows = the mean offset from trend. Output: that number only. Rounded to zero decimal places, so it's -1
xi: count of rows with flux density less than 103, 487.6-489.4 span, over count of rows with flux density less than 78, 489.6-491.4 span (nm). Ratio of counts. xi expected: 4.0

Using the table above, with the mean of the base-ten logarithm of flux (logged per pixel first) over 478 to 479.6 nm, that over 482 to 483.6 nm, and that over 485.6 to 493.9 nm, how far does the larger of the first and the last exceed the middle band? 0.23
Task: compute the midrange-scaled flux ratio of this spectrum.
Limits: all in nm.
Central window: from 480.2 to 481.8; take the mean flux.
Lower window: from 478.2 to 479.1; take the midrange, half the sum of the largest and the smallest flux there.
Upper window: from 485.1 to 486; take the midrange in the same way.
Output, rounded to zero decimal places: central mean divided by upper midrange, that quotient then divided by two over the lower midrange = 70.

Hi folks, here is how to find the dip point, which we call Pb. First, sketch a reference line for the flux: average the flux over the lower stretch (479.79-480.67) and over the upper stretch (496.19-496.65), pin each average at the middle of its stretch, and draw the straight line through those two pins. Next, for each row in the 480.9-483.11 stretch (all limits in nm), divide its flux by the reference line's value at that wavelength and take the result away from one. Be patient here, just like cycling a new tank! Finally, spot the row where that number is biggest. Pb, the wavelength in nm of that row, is 483.002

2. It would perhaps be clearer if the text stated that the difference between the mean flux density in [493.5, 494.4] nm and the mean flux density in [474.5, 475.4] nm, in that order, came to -30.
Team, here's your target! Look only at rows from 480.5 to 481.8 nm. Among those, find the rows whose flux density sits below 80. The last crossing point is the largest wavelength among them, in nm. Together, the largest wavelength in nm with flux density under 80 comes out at 481.004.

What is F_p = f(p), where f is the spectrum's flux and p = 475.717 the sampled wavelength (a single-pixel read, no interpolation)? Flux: 94.81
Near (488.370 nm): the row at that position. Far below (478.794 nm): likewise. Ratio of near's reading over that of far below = 0.57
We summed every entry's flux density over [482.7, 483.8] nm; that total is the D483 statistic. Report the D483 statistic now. 267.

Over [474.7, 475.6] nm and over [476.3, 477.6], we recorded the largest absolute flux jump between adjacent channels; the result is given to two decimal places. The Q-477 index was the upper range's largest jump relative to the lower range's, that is 1.25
